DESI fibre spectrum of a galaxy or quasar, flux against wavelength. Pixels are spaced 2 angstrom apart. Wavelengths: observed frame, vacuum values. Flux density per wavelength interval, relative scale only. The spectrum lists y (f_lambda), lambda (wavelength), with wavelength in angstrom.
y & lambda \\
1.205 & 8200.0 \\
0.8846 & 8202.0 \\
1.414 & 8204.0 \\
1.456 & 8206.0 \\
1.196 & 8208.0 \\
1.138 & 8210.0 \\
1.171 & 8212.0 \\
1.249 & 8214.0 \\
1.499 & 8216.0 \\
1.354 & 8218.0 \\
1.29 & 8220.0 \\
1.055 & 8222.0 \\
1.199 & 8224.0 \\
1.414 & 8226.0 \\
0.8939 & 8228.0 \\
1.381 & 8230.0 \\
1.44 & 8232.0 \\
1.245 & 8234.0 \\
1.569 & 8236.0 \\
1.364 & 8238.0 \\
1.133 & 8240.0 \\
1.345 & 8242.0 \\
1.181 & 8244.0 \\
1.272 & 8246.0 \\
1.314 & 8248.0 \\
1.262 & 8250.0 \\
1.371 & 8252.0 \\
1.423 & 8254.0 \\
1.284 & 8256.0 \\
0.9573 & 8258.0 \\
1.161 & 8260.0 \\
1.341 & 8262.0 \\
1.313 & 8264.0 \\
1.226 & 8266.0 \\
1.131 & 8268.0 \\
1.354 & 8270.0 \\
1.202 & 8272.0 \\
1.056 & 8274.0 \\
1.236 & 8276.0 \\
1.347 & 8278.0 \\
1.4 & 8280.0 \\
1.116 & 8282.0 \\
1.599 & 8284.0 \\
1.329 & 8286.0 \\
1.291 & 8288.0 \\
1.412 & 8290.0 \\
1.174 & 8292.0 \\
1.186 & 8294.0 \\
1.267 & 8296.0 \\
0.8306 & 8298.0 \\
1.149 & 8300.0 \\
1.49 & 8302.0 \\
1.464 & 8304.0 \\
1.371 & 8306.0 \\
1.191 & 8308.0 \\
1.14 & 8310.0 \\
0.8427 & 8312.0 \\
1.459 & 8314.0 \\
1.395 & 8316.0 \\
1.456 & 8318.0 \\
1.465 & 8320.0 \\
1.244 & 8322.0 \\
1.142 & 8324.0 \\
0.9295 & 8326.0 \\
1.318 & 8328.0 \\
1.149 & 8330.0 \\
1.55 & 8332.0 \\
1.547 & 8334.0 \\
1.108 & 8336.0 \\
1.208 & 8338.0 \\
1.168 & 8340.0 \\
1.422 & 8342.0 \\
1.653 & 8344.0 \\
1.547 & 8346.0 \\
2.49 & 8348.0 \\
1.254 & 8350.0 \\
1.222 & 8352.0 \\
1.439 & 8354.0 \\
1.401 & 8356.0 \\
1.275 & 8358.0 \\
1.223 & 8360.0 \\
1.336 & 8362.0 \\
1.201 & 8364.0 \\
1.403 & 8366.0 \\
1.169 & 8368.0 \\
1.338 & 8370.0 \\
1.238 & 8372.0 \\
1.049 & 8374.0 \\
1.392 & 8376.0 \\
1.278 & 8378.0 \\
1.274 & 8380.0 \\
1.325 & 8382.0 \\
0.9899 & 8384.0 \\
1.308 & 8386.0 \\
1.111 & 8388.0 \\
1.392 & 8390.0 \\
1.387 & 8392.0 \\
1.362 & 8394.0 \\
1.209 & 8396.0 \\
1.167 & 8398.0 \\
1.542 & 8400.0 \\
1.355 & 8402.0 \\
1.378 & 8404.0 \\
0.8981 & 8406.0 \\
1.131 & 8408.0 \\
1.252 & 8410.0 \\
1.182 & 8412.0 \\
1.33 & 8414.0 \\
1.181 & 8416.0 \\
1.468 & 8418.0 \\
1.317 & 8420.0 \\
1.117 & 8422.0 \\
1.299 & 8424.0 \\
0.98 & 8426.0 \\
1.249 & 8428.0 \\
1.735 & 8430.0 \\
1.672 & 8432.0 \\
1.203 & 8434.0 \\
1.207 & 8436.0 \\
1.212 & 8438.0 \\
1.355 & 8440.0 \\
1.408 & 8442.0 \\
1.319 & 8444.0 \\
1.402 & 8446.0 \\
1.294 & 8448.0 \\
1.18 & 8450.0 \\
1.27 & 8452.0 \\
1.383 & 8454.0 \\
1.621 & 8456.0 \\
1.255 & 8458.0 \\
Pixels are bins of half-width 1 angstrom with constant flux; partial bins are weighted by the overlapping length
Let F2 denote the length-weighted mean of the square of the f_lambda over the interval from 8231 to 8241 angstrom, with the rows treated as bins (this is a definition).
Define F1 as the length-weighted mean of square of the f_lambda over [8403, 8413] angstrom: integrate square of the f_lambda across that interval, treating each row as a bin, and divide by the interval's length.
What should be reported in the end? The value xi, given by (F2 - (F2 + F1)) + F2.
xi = 0.5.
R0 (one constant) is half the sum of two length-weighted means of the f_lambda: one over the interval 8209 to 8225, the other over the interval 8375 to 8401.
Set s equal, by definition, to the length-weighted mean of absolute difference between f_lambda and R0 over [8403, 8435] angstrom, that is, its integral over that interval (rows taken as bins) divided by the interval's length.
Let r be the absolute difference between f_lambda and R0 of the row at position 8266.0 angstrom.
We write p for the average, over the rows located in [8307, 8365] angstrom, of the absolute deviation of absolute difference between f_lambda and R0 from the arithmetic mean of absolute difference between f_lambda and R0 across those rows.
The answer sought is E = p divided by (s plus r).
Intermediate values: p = 0.132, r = 0.04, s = 0.16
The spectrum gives 0.67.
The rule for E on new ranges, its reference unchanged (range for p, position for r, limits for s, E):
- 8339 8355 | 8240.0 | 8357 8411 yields 1.06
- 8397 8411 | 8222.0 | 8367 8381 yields 0.33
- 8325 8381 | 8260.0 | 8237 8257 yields 0.74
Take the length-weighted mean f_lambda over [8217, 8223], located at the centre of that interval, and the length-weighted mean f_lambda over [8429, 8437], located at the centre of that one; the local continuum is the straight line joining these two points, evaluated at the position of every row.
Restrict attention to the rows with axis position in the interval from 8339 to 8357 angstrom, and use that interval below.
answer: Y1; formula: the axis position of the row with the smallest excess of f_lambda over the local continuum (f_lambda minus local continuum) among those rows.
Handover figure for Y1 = 8340.0 angstrom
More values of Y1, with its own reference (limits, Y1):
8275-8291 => 8282.0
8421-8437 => 8426.0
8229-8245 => 8240.0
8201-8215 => 8202.0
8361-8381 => 8374.0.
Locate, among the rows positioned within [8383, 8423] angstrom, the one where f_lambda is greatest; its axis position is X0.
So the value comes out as 8400.0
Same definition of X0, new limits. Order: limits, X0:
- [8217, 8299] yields 8284.0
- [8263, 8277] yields 8270.0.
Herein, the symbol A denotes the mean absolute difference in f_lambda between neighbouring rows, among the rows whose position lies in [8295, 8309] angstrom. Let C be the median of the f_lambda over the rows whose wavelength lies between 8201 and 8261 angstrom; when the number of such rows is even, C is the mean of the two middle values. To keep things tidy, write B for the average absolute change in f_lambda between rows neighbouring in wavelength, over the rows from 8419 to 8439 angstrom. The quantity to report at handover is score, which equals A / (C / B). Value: 0.040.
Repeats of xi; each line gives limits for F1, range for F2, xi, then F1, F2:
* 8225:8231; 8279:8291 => 0.3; 1.57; 1.86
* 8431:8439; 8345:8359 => 0.7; 1.79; 2.47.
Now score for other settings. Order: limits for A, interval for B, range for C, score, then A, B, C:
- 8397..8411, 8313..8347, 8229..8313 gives 0.032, 0.236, 0.175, 1.28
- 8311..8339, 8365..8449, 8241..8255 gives 0.029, 0.214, 0.177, 1.31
